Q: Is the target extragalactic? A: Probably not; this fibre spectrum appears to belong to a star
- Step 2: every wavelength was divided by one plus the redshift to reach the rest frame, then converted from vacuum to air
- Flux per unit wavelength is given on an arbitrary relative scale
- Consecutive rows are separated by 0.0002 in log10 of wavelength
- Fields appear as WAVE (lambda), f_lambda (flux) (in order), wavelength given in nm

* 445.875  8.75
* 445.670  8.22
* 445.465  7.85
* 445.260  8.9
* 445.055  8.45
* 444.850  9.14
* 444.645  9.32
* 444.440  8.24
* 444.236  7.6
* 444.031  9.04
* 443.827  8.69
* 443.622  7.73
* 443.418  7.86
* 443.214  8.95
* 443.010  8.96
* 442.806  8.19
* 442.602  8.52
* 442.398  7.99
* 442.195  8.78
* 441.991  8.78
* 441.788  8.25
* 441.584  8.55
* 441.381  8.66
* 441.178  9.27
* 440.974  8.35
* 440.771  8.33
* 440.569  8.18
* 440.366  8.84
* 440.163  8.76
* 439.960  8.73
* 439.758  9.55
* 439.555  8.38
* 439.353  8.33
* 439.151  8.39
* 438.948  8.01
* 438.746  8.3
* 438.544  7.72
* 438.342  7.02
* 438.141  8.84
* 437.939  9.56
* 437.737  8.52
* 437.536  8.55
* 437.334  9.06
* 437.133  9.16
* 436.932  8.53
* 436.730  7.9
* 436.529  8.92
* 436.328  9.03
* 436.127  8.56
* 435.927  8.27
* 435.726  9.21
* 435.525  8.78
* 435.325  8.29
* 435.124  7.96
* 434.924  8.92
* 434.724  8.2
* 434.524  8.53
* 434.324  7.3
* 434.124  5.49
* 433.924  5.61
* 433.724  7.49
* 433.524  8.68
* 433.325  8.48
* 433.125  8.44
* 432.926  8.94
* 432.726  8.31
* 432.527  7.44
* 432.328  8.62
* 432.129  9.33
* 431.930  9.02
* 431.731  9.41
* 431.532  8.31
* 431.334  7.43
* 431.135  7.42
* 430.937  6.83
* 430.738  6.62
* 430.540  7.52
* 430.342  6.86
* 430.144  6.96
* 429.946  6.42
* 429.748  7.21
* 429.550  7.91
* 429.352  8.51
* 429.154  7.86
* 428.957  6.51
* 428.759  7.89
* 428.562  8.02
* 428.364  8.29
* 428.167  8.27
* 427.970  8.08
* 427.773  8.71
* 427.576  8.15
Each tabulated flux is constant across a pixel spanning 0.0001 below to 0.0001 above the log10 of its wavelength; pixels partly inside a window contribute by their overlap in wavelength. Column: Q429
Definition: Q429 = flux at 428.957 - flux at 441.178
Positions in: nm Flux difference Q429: -2.8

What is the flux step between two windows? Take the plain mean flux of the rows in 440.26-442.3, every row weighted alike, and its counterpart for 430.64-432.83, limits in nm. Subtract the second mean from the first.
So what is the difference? 0.53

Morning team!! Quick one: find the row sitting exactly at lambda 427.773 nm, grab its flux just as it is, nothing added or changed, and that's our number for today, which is 8.71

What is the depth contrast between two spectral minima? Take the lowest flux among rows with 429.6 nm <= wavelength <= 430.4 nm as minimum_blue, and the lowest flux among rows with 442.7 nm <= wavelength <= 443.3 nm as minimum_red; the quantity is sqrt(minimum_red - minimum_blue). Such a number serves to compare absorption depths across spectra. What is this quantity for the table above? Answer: 1.3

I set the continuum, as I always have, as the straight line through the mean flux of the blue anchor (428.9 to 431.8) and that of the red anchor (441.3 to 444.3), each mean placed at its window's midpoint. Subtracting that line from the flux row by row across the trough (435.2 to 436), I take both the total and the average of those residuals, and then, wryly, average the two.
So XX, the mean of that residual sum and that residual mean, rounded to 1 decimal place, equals 1.9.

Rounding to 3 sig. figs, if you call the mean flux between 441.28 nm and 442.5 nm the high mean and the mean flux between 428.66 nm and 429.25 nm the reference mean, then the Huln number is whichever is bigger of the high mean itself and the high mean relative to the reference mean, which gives 8.50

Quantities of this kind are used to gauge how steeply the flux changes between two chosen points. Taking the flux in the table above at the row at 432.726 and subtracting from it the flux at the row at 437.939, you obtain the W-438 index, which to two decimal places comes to -1.25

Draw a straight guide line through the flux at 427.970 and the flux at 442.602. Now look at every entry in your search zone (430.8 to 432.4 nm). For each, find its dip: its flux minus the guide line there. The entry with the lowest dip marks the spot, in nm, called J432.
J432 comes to 430.937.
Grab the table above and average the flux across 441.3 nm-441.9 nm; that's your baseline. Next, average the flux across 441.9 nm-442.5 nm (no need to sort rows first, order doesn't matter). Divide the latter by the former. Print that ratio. 1.00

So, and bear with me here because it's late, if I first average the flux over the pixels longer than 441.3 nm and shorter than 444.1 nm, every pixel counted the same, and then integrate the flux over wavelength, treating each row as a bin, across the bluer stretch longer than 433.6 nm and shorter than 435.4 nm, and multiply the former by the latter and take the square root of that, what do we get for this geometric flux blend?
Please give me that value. 11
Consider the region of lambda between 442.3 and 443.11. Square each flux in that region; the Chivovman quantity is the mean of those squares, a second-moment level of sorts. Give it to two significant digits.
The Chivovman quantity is 71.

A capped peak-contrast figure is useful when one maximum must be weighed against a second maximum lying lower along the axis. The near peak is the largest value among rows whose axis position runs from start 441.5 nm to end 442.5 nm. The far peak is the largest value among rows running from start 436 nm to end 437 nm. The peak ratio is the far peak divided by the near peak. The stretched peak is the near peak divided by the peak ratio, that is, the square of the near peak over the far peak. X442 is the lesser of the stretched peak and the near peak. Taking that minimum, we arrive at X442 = 8.5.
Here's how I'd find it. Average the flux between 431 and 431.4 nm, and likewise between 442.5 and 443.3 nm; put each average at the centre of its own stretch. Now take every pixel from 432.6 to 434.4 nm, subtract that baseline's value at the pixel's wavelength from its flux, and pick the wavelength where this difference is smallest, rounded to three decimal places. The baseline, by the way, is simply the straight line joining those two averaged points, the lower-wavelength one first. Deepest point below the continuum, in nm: 434.124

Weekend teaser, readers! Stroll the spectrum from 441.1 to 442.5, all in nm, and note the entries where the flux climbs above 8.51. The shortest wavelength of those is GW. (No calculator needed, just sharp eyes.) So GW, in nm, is 441.178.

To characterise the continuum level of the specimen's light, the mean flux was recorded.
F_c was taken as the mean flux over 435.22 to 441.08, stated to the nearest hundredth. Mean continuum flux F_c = 8.55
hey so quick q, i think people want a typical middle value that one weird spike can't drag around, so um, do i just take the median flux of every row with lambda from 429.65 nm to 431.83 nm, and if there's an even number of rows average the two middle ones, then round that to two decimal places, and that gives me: 7.21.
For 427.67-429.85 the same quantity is 8.02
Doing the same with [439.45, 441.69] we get 8.66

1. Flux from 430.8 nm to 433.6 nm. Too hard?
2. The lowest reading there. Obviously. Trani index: 6.83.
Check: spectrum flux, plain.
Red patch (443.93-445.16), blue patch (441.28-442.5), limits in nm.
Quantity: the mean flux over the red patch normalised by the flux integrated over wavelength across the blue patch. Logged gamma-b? 0.83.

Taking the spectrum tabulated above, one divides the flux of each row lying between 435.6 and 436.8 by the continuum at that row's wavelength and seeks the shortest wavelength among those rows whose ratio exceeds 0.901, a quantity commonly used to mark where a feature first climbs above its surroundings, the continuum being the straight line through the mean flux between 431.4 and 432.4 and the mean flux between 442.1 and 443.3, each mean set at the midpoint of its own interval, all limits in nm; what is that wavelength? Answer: 435.726 nm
